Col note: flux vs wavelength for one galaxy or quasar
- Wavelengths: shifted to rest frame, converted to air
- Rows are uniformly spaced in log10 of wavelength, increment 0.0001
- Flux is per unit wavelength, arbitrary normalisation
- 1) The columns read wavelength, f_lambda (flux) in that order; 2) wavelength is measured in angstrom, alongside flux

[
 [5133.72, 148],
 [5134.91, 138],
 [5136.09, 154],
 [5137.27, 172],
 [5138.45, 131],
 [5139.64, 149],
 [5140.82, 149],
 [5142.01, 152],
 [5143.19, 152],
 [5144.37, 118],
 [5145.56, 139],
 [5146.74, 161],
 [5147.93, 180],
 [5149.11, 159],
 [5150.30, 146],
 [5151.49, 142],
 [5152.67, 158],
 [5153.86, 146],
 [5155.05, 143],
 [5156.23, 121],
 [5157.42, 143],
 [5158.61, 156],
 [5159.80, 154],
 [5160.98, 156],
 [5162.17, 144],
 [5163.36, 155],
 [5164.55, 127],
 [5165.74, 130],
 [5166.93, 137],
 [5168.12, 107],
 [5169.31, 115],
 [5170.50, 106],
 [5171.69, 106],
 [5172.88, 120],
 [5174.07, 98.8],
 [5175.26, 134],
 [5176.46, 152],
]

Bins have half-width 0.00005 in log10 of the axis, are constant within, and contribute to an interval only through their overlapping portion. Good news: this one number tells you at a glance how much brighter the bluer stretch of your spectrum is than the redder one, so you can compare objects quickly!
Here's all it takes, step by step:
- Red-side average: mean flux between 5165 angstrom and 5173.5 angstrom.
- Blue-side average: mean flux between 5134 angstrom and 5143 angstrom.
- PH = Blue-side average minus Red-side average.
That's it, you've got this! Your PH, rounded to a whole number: 32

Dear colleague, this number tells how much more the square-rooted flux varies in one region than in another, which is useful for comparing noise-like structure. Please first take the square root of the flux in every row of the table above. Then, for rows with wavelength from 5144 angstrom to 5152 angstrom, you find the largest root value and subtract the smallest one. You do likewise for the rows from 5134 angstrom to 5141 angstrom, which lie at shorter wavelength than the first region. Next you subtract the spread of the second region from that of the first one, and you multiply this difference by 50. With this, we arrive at 44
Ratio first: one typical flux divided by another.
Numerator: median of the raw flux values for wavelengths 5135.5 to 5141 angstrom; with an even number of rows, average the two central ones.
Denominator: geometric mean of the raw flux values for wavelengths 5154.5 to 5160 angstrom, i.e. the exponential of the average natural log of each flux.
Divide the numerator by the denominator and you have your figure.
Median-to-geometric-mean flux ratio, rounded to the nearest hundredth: 1.04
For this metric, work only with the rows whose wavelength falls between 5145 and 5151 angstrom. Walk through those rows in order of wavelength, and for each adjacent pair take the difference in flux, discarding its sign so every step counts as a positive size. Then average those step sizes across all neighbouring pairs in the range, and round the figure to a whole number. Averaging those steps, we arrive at 19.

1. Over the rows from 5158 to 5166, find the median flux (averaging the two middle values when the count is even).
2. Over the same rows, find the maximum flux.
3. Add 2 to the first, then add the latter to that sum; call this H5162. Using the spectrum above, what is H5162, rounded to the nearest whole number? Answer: 312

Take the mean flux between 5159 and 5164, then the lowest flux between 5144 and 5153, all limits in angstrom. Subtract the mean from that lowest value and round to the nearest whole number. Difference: -34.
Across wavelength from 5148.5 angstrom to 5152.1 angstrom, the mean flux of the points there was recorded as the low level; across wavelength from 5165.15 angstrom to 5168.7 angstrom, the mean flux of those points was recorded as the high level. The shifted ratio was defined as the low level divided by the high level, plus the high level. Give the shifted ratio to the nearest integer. 126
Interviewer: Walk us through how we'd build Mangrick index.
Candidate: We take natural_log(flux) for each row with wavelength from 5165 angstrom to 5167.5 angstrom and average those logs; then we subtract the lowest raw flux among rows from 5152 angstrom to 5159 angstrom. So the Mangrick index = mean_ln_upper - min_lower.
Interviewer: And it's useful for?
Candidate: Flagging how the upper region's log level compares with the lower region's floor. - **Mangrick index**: -116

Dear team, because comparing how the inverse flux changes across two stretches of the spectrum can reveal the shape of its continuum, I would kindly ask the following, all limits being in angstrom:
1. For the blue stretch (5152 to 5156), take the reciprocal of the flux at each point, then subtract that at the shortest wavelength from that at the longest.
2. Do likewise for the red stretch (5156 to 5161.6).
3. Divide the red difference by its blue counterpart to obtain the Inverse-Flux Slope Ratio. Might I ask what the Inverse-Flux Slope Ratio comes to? -3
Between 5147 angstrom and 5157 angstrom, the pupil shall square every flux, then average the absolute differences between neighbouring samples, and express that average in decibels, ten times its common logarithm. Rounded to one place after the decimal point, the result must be 35.9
